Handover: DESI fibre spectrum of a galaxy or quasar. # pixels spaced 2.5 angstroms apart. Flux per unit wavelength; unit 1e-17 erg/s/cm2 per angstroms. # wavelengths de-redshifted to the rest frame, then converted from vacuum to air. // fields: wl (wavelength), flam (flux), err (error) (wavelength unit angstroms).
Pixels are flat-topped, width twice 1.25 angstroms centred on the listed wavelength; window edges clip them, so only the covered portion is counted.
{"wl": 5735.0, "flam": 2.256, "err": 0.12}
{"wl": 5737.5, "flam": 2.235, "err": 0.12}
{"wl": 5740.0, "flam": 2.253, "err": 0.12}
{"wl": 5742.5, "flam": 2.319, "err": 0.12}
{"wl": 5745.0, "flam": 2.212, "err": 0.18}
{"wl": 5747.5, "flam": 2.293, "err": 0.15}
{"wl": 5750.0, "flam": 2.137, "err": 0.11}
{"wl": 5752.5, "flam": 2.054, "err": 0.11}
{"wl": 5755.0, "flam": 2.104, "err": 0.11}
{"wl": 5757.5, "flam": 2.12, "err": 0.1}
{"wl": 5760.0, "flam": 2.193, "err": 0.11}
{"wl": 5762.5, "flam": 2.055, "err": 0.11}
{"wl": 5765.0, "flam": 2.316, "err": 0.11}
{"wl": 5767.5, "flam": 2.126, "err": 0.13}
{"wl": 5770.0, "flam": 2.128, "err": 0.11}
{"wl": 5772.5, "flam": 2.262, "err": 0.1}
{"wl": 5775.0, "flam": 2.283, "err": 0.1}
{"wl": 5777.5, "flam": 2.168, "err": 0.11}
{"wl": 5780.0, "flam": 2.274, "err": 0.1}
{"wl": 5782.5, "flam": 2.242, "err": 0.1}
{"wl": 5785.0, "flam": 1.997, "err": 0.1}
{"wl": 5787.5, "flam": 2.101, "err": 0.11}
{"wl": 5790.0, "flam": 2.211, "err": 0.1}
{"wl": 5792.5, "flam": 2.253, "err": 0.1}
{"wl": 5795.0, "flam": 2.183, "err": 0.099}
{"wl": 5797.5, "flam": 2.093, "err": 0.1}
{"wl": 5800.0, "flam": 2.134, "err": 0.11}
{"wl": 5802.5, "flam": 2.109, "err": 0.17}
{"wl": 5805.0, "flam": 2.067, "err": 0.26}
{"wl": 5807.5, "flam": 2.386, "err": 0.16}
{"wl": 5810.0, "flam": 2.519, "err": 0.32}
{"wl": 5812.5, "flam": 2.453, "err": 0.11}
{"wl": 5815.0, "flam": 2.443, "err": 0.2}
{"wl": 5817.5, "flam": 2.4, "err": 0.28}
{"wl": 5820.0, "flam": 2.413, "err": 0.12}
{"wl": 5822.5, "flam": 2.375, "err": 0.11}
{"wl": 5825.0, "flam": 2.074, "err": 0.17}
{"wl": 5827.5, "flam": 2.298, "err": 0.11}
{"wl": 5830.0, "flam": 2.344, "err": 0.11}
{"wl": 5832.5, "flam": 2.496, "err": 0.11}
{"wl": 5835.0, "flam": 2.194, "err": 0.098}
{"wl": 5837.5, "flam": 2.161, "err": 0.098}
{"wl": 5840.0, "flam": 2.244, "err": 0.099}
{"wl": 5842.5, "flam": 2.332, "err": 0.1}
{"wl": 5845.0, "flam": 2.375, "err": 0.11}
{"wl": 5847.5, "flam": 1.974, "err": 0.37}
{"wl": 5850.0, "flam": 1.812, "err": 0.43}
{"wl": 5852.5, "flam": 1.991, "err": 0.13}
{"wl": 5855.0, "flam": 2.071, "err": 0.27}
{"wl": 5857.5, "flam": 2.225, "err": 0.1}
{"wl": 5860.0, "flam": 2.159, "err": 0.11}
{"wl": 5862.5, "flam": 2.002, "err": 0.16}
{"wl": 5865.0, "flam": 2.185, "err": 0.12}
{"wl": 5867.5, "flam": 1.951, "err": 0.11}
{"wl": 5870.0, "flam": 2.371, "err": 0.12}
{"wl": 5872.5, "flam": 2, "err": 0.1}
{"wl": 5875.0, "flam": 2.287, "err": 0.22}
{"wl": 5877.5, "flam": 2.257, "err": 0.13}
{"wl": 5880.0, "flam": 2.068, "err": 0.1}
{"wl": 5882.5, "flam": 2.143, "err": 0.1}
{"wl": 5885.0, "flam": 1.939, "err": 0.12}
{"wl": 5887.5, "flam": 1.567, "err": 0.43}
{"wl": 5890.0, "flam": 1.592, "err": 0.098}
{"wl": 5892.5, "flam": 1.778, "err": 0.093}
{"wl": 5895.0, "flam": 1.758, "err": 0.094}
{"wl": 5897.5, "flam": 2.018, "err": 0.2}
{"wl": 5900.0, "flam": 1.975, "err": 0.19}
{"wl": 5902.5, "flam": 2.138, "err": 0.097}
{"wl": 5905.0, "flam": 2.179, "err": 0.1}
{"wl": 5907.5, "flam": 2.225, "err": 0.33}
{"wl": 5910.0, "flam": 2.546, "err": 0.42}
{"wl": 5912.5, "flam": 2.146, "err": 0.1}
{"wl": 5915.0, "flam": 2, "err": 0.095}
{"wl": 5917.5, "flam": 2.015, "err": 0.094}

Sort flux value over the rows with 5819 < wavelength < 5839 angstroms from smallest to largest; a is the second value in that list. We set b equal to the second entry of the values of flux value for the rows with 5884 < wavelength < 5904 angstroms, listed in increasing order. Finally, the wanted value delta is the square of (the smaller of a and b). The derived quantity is 2.53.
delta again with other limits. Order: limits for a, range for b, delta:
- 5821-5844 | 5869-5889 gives 3.76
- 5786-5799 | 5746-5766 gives 4.22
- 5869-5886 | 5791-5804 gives 4.00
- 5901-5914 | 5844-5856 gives 3.90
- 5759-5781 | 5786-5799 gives 4.41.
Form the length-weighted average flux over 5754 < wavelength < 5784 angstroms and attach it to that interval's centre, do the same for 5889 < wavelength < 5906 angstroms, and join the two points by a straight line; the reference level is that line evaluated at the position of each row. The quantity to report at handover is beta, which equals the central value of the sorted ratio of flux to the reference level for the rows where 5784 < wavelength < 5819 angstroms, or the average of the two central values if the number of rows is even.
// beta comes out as 1.027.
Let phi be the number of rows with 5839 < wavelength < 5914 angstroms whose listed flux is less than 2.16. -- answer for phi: 19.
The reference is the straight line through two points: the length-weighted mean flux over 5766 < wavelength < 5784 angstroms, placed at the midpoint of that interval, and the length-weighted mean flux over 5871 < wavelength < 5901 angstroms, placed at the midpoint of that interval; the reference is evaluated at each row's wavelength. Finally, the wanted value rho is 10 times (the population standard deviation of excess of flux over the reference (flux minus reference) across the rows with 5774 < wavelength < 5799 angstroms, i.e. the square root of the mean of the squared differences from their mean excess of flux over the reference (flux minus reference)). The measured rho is 0.8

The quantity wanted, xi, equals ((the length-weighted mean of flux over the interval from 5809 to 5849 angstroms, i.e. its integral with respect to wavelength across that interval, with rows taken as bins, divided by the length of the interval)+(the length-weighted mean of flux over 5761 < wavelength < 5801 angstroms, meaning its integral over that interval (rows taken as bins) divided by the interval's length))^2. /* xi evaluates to 20.2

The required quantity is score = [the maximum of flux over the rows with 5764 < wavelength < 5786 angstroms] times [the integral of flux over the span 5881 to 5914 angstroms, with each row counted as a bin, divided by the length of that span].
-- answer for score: 4.63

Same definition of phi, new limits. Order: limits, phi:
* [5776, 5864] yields 13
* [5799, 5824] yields 3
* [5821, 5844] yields 1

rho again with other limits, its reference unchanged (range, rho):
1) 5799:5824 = 1.7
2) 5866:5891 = 2.5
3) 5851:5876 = 1.4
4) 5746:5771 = 0.9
